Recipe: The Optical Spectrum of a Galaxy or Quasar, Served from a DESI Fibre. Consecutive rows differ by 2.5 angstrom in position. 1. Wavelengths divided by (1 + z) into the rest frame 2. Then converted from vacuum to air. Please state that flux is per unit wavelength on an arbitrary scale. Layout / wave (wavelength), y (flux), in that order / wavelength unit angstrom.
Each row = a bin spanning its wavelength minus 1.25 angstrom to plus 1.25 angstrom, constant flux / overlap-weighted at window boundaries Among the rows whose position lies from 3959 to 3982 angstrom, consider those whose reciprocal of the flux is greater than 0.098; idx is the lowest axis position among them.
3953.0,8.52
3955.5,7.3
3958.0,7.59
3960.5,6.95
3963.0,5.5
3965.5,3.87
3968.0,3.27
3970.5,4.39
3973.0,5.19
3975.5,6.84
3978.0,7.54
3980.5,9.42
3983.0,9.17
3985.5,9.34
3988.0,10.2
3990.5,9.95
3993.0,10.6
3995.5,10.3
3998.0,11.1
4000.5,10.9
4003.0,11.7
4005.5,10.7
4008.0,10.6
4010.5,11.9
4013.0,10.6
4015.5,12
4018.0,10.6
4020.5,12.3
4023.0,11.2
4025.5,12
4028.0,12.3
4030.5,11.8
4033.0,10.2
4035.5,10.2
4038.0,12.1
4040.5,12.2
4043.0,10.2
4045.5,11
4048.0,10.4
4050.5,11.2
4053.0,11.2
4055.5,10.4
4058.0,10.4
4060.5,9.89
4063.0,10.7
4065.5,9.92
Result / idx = 3960.5 angstrom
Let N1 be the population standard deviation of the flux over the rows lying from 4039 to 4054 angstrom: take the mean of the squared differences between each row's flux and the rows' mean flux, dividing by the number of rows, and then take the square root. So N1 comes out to 0.65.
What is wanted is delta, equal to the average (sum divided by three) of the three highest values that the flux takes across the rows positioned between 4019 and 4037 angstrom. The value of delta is 12.2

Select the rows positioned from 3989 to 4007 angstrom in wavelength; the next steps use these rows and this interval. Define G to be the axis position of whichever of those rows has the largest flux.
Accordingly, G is 4003.0 angstrom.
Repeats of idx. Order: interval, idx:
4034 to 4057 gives 4035.5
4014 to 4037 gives 4033.0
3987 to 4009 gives 3988.0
